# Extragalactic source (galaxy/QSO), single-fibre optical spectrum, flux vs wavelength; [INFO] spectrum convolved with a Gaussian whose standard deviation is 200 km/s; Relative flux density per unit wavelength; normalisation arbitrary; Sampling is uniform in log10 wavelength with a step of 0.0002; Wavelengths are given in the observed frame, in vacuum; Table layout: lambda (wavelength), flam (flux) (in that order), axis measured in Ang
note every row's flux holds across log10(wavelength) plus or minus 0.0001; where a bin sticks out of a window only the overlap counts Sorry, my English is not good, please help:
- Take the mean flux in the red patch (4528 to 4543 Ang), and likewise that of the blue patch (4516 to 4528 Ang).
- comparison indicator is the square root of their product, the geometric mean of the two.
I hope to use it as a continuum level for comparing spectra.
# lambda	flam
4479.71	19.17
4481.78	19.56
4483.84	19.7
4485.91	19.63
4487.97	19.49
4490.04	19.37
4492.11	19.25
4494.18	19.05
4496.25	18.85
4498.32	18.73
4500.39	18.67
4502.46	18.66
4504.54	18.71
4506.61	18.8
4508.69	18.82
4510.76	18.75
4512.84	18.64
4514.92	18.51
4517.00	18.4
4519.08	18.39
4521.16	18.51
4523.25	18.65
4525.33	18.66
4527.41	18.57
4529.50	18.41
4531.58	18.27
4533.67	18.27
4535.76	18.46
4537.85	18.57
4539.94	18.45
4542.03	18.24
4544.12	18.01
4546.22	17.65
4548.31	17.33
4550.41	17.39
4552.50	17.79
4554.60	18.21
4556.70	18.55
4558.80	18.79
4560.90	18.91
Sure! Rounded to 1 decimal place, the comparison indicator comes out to 18.5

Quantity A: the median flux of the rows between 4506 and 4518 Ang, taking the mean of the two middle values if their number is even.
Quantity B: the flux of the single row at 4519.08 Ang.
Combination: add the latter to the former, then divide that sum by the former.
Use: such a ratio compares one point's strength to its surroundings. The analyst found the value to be 1.98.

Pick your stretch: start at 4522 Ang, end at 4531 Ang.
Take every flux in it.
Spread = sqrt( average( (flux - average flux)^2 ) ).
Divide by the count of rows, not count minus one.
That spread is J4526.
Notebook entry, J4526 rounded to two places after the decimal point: 0.10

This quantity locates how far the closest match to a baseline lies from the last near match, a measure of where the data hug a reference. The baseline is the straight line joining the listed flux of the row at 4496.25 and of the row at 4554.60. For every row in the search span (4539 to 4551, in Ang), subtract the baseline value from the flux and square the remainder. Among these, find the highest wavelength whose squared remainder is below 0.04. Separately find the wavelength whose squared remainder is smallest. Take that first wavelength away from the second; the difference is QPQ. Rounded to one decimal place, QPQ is -2.1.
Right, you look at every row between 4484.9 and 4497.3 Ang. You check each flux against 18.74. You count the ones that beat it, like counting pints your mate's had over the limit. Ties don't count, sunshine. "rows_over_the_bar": 6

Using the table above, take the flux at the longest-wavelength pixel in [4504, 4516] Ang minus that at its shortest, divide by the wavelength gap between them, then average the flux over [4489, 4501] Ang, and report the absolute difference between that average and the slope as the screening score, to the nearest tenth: 19.0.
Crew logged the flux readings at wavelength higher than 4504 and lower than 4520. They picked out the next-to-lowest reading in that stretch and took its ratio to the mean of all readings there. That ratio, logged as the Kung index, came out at 0.988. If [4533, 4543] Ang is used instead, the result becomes 0.993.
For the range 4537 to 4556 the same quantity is 0.968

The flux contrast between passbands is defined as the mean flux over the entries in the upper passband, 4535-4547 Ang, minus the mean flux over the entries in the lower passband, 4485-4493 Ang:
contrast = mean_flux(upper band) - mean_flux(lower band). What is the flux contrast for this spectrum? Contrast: -1.2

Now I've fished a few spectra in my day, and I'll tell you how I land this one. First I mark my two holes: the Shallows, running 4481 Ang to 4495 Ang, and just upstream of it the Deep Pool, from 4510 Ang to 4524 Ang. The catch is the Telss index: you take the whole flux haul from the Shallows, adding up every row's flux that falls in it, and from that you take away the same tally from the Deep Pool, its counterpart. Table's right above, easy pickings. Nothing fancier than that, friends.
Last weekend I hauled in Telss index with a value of 6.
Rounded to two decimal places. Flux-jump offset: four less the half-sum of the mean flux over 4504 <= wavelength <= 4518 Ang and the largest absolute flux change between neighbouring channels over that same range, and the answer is -5.40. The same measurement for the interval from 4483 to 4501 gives -5.70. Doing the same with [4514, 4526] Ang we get -5.33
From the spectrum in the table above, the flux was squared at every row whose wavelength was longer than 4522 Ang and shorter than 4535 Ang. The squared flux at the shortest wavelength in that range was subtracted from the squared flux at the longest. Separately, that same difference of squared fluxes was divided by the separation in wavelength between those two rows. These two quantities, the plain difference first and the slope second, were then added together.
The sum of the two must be -15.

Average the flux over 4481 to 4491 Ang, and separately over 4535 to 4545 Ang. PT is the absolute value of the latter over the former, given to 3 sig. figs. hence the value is 0.938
